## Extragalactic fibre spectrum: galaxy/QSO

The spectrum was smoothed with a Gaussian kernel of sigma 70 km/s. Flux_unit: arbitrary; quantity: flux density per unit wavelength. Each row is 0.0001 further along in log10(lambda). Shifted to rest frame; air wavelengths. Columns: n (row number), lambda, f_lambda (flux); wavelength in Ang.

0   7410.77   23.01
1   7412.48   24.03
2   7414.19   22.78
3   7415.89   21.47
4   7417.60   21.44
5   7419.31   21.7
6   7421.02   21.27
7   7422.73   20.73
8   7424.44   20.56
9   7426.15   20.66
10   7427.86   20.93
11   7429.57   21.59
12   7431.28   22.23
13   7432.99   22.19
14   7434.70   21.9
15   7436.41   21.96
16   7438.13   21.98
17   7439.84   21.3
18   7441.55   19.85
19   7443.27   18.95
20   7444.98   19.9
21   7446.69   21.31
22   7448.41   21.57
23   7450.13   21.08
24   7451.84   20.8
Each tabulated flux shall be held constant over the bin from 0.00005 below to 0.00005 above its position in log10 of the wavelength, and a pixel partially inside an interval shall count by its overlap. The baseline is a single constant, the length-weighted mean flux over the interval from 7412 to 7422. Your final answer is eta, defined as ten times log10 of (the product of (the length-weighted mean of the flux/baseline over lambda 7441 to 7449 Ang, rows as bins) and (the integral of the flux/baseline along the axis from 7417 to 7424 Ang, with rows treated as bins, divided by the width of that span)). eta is -0.52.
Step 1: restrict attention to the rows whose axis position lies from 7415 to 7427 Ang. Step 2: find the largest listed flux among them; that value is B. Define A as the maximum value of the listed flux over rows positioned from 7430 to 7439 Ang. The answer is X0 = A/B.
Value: 1.02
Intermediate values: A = 22.23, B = 21.7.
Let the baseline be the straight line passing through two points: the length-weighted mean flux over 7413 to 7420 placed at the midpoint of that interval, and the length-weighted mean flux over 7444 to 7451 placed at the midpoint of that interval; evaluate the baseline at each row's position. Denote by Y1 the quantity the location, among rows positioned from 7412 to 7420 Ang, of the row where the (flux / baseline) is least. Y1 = 7415.89 Ang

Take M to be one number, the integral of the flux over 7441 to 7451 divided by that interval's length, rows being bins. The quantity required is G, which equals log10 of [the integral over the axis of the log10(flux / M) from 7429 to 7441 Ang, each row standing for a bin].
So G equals -0.5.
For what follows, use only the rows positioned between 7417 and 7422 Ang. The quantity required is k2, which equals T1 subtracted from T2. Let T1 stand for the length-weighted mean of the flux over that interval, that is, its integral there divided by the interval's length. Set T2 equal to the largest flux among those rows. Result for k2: 0.266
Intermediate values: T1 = 21.4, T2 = 21.7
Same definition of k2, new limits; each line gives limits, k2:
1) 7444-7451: 0.629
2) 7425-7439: 0.571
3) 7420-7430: 0.654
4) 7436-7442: 0.667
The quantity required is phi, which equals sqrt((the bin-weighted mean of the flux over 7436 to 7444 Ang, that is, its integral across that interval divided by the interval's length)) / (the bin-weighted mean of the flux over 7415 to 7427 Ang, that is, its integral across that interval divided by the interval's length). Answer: 0.216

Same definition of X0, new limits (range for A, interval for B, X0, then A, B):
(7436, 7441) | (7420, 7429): 1.03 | 21.98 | 21.27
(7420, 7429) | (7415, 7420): 0.98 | 21.27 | 21.7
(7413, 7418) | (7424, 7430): 1.06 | 22.78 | 21.59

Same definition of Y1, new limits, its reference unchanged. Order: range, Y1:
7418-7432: 7424.44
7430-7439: 7434.70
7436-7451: 7443.27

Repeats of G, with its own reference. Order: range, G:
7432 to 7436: -0.9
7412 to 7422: -0.5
